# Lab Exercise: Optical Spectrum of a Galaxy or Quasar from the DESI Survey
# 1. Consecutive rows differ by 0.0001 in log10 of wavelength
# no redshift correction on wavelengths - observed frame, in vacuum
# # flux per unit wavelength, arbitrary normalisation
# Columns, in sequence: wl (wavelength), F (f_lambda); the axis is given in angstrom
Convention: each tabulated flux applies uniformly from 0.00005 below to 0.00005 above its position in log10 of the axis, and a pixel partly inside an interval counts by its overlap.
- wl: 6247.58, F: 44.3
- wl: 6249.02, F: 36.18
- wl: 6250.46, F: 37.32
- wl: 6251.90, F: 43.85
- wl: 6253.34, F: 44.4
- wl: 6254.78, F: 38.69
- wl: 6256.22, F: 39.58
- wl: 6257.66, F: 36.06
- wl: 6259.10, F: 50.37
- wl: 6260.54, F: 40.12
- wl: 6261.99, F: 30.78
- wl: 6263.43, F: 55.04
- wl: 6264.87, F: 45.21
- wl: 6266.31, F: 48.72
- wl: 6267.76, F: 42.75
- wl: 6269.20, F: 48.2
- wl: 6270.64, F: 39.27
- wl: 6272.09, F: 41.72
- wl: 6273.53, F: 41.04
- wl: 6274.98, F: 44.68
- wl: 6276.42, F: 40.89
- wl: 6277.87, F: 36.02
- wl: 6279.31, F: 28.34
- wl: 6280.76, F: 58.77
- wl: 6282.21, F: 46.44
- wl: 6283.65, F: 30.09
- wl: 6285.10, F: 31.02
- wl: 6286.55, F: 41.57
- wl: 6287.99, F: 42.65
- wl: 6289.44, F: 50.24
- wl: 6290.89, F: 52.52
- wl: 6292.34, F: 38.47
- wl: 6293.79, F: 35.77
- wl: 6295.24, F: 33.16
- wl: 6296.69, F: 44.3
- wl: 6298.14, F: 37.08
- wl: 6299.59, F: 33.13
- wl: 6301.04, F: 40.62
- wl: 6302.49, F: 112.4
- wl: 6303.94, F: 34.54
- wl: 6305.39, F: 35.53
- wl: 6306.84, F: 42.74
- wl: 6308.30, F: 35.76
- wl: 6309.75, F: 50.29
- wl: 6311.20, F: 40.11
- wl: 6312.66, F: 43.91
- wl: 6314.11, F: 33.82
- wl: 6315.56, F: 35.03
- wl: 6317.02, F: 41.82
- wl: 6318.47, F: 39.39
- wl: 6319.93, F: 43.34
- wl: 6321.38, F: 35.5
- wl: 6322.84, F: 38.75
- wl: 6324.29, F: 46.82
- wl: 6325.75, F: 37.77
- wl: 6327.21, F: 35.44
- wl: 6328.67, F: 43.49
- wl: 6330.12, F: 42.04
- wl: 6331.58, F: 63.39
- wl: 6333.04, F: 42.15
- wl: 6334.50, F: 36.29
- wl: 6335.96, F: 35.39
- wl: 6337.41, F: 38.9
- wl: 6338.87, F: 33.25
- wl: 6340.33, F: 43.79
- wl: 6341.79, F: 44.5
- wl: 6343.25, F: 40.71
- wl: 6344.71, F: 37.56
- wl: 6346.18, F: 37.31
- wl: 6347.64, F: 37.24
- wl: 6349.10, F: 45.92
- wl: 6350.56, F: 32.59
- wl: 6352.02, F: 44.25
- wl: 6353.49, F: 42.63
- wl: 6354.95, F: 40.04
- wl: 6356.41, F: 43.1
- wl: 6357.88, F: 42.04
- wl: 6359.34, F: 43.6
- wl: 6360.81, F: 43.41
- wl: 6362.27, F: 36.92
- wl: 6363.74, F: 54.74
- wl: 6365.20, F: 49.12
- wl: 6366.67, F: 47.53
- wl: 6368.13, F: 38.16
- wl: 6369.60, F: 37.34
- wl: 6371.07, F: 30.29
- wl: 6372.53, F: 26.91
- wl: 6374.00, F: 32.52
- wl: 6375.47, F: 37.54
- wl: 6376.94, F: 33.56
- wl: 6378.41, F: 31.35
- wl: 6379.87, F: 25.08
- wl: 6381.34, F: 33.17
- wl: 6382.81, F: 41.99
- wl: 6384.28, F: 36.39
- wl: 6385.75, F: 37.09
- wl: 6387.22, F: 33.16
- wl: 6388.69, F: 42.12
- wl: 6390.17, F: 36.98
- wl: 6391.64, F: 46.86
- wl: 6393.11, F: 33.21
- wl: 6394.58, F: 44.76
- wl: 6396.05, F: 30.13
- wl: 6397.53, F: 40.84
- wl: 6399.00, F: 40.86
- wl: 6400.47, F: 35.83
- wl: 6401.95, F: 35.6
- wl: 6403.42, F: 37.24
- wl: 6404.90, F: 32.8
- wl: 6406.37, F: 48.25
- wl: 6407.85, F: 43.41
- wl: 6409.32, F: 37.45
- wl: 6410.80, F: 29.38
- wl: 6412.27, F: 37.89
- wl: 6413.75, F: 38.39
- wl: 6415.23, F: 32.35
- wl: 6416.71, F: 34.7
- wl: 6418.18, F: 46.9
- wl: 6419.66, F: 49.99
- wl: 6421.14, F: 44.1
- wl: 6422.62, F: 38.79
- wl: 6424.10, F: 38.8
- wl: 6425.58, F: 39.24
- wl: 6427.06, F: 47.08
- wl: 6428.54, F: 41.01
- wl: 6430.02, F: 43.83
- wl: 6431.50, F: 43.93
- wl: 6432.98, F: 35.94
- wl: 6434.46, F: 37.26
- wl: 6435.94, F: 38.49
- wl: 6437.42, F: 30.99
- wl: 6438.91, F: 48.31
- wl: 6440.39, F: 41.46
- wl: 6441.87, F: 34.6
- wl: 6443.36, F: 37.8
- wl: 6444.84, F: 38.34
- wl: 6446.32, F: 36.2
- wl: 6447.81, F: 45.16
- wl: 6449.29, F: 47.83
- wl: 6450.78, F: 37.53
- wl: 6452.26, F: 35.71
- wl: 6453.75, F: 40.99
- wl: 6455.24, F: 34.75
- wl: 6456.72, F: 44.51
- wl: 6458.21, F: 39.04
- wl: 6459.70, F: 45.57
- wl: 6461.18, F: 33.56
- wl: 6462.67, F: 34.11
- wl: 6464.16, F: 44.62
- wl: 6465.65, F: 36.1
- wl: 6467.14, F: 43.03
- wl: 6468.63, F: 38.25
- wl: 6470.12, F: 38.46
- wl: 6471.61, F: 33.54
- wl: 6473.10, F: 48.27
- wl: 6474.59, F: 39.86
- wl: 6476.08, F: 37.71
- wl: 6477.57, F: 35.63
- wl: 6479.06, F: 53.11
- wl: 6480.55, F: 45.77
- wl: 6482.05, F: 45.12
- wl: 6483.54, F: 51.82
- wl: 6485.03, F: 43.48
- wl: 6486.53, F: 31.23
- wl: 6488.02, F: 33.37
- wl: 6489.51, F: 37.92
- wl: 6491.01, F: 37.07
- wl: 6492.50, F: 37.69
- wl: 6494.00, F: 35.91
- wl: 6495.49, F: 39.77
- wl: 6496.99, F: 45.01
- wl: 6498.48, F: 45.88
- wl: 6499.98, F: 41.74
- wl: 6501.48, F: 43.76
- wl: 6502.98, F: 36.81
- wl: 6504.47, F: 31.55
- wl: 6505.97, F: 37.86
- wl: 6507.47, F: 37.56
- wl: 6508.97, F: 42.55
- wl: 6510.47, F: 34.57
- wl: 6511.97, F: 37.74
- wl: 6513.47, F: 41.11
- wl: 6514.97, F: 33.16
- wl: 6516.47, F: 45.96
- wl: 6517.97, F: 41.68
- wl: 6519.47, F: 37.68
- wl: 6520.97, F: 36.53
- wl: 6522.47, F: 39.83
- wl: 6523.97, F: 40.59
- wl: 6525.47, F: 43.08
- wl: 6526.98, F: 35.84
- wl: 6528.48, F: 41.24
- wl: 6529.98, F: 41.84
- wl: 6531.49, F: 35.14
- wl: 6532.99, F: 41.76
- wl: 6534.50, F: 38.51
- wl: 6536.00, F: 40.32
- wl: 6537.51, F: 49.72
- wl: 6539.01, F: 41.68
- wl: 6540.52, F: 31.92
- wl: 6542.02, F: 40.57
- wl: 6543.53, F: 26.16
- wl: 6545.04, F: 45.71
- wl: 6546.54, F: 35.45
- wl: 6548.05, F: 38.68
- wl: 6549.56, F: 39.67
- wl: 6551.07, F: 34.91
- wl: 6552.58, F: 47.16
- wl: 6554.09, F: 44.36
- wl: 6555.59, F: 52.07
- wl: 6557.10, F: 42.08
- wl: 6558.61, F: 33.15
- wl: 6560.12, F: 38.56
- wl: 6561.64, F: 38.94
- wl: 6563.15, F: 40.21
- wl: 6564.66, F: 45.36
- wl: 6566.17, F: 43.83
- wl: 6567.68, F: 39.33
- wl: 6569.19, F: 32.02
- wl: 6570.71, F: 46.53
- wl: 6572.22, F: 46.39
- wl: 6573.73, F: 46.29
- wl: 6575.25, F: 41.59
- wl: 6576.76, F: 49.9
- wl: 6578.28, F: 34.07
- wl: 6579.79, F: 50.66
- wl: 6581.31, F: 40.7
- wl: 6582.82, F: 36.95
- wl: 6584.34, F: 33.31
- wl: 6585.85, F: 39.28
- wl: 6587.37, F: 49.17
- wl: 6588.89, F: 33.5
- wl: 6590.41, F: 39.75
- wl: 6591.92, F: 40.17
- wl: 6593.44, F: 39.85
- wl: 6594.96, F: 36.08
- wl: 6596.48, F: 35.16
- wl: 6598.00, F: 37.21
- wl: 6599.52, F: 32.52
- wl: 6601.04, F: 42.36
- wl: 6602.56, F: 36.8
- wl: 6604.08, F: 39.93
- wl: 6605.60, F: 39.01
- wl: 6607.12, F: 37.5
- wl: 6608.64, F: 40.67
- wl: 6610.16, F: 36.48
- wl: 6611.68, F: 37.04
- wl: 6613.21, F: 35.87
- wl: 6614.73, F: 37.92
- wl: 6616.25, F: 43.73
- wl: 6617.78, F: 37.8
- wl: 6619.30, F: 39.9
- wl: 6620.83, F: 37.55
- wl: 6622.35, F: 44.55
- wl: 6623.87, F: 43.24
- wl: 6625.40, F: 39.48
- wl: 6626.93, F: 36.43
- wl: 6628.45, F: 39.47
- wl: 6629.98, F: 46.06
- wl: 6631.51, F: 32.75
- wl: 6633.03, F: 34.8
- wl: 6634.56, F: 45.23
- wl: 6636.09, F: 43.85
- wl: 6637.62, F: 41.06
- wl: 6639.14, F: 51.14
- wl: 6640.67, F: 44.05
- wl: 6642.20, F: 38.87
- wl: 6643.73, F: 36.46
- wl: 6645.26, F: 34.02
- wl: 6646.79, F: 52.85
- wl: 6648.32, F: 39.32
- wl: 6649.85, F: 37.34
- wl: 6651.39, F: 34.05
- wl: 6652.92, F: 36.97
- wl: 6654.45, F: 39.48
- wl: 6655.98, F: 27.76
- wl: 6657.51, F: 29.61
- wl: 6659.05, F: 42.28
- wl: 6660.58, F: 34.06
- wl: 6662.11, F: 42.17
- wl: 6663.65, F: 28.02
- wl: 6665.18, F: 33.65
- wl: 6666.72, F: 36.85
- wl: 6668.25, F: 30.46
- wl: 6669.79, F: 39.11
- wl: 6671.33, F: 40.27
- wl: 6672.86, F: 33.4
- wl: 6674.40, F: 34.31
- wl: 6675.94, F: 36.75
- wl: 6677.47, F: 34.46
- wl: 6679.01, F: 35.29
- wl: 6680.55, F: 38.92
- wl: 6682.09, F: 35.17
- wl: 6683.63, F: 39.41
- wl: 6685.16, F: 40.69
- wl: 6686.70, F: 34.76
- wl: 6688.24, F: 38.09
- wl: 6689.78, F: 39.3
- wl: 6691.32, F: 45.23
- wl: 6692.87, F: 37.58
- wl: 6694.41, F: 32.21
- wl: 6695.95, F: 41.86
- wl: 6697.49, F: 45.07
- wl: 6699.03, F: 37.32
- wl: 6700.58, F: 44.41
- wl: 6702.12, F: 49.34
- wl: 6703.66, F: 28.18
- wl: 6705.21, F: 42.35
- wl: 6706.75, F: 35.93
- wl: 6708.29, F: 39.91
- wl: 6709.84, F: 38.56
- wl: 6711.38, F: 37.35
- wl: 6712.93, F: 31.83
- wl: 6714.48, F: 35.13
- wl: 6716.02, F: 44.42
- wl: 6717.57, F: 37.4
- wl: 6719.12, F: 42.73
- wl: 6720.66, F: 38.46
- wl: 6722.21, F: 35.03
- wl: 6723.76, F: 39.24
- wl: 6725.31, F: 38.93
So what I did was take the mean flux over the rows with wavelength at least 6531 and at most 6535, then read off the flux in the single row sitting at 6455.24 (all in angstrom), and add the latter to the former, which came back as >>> 73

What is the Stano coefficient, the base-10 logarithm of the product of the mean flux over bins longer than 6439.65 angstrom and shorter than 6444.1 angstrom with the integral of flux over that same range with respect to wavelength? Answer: 3.81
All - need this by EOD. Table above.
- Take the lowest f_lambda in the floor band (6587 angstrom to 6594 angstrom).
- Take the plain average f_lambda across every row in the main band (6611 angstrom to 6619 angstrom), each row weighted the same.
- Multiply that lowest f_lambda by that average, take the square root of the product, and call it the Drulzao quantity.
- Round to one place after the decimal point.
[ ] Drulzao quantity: 35.9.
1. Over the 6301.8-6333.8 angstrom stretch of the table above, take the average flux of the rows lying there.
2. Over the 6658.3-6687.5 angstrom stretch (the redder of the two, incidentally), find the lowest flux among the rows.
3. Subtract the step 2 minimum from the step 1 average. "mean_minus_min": 16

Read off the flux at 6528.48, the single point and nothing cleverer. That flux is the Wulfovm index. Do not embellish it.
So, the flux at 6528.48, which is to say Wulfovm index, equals 41.24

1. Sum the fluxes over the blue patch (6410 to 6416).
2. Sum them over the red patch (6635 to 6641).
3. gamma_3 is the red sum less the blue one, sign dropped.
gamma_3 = 42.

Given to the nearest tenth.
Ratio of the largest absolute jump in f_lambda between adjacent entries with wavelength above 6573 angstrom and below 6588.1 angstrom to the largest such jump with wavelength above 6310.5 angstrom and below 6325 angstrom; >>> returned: 1.6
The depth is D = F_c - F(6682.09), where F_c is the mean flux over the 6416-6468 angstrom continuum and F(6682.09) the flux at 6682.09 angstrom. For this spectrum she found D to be 5.1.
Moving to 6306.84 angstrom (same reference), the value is -2.4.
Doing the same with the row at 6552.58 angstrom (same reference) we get -6.9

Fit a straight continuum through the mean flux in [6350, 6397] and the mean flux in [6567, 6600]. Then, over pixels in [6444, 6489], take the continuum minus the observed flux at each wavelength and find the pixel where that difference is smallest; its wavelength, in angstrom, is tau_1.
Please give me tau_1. 6479.06 angstrom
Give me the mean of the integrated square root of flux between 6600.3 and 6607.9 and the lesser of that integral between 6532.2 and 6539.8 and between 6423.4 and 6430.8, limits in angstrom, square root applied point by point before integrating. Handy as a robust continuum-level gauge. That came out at 47.7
